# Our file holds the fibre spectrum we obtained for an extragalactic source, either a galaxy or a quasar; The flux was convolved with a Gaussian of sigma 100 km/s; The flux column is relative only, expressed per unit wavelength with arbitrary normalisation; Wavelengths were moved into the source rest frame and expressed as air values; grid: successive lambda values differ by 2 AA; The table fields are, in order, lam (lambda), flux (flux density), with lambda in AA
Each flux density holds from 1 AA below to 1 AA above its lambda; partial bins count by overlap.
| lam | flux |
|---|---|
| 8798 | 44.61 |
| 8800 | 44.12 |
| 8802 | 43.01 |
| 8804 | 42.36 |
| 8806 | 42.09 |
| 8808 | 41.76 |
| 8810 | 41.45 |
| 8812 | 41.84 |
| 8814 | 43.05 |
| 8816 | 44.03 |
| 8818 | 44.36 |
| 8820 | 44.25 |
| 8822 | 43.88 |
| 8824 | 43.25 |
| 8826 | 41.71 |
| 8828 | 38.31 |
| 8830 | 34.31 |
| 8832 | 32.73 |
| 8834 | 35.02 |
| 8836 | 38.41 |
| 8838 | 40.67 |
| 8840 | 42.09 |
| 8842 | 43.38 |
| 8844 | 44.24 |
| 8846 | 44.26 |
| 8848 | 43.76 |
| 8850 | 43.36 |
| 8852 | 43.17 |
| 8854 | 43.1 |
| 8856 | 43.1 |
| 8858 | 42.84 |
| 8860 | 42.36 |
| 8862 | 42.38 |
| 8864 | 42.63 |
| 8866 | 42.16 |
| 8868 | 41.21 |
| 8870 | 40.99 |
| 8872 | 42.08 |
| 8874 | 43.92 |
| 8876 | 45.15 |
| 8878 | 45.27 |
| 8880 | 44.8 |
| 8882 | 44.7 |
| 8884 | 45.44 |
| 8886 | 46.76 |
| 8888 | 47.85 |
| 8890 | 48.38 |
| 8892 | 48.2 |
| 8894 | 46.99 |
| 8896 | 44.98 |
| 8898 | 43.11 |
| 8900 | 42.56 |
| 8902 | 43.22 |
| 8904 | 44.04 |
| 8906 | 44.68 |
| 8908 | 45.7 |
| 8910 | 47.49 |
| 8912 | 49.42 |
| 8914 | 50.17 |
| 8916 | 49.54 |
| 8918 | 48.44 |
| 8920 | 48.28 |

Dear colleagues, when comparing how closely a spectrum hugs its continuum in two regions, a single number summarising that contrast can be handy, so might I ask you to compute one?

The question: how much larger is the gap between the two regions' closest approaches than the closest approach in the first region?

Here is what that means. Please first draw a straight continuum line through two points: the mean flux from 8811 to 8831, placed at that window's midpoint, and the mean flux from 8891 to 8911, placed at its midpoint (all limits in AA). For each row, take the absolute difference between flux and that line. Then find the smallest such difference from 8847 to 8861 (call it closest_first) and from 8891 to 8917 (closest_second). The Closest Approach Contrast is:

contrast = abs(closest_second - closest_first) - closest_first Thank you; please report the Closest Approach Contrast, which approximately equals 0.02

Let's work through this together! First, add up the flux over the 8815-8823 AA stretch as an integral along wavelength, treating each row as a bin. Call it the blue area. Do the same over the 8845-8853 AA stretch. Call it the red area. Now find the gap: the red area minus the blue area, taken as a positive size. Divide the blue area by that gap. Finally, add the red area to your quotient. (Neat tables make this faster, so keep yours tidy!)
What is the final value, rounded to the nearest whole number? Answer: 439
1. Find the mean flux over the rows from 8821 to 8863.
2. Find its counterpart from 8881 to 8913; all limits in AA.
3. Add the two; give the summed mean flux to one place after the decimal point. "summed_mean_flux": 87.1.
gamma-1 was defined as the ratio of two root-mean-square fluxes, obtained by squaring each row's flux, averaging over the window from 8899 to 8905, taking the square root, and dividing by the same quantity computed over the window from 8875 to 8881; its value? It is 0.960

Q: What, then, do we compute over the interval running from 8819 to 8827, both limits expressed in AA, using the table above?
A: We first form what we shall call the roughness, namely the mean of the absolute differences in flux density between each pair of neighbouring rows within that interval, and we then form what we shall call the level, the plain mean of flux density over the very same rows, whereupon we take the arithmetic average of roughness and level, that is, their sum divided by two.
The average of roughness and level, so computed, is 22.1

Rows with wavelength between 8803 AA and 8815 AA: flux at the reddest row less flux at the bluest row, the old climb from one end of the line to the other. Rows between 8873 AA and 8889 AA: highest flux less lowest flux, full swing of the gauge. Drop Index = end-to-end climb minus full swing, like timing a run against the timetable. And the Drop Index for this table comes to -3.2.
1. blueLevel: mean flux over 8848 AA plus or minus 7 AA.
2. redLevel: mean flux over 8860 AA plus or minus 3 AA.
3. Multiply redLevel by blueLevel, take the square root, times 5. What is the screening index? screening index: 215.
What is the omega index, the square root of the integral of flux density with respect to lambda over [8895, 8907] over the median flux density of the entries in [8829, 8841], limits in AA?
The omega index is 3.78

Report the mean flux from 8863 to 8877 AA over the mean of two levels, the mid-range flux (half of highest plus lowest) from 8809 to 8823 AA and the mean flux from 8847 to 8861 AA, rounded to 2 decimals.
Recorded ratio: 0.99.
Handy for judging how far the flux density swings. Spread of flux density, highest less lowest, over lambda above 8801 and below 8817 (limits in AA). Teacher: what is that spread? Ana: 2.6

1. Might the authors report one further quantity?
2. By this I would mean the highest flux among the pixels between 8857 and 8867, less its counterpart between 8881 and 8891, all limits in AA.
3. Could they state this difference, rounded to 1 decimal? -5.5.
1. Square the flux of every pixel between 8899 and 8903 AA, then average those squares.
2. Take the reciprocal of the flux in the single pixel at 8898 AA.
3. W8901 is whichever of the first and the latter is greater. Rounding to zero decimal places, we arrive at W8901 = 1840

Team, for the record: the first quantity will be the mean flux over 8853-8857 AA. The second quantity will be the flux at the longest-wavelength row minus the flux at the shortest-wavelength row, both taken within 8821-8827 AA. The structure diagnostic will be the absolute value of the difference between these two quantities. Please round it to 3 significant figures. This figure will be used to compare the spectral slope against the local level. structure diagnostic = 45.3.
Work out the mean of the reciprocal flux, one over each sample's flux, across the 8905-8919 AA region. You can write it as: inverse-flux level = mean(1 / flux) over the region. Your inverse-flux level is 0.0209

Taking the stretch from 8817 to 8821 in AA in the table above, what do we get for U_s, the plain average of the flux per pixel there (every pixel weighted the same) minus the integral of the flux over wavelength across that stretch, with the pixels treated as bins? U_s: -133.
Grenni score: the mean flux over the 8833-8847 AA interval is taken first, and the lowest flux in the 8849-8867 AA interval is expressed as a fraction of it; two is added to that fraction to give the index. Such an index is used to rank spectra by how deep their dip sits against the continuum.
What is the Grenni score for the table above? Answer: 3.02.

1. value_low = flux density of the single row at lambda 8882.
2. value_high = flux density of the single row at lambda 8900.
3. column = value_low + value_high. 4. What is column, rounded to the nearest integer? 87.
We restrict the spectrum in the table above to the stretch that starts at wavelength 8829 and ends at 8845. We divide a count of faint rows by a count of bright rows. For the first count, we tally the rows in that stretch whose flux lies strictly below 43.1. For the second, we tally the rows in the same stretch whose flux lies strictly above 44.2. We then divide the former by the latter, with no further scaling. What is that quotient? 6.0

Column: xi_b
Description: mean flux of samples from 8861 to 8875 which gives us 42.2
